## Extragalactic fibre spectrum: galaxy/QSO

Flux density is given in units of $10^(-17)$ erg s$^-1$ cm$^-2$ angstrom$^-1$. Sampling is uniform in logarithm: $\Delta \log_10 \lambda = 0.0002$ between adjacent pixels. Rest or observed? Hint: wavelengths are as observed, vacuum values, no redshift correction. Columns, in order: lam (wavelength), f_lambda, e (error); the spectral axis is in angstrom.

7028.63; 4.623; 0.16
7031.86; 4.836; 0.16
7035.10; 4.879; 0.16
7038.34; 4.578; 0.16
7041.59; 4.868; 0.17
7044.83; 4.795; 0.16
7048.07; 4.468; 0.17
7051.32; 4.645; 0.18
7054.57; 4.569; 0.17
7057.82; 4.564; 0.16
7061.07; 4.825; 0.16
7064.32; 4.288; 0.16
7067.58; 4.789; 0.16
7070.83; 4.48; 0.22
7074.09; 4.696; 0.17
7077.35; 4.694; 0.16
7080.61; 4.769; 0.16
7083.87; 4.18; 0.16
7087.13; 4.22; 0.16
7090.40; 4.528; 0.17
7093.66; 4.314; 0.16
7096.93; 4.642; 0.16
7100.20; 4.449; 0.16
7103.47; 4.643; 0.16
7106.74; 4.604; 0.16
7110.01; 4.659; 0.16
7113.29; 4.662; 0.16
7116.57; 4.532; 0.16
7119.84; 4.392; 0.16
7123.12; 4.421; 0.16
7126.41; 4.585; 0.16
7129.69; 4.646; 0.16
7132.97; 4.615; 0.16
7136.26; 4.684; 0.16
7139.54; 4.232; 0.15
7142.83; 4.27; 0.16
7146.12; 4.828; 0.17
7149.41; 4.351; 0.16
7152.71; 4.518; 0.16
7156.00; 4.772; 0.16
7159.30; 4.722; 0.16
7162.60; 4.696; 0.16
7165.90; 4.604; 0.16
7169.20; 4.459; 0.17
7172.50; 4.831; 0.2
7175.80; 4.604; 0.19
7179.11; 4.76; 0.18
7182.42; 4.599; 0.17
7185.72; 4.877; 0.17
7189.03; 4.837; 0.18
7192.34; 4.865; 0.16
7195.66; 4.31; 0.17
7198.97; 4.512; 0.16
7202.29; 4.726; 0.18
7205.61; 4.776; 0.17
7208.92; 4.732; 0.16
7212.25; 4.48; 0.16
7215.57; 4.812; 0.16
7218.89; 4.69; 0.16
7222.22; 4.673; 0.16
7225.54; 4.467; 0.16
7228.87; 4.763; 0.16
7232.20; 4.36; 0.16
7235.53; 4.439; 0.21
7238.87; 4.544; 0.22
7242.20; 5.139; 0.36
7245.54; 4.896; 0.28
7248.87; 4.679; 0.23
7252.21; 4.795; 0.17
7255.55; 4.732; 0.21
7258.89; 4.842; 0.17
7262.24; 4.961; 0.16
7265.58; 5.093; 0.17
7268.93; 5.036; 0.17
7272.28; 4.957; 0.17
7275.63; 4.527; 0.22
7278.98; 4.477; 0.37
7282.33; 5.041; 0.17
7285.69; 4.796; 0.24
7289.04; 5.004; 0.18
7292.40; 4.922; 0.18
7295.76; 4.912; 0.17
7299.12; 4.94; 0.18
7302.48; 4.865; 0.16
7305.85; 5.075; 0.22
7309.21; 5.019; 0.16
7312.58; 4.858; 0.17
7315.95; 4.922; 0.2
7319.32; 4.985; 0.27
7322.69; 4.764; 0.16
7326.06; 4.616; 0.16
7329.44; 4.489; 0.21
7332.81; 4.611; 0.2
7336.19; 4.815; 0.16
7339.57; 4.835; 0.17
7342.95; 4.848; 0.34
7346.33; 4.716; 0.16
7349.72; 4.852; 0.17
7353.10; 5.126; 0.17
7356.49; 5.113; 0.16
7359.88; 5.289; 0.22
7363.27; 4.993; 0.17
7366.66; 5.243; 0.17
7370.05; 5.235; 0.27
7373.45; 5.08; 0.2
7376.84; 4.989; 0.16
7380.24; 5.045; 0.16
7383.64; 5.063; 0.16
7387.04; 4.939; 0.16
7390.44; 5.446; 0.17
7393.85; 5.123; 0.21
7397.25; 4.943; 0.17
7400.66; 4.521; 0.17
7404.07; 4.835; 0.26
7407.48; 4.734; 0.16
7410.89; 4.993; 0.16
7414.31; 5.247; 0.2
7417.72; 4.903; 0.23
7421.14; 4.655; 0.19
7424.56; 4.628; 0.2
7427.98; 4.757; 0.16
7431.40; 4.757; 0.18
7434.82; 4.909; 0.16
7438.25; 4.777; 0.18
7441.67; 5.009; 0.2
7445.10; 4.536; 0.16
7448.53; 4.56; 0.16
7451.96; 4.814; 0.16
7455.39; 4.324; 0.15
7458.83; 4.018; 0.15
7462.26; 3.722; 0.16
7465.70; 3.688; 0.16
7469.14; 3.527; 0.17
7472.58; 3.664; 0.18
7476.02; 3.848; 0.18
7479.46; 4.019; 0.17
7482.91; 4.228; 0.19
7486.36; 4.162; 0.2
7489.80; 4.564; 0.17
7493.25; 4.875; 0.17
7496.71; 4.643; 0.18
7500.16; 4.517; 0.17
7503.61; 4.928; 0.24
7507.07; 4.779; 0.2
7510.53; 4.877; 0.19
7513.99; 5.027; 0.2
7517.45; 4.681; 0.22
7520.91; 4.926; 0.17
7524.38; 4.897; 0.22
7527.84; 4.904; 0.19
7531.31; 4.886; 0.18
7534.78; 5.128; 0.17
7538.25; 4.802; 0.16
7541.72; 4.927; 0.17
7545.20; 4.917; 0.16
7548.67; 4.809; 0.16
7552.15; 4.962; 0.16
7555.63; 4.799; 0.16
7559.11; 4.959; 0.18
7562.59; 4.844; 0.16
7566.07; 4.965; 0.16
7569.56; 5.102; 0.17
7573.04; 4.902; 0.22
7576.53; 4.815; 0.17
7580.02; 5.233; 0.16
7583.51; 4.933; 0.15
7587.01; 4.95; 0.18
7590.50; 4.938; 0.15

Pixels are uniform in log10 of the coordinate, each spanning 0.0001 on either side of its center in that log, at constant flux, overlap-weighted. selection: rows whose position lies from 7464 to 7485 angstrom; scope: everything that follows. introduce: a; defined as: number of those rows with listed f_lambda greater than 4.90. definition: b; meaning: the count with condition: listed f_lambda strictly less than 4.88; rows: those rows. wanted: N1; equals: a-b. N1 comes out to -6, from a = 0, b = 6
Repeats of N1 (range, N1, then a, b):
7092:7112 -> -6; 0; 6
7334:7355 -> -4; 1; 5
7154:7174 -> -6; 0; 6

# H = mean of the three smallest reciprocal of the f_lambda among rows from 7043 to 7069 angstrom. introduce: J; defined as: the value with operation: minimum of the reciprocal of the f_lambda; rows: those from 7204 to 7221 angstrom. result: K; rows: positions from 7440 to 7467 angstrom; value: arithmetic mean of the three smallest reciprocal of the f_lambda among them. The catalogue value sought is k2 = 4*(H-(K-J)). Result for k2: 0.83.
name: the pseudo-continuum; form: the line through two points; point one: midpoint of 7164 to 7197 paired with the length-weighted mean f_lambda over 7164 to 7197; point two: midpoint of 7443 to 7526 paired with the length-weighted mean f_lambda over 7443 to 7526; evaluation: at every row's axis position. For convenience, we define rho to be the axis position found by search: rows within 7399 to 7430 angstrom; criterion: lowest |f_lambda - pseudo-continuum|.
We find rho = 7400.66 angstrom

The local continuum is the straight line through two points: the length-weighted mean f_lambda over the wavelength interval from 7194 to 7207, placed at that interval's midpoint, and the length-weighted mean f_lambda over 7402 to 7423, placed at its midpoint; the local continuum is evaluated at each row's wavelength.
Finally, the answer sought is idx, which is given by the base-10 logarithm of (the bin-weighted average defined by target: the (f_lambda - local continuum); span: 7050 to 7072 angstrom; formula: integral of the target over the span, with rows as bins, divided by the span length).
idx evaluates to -0.6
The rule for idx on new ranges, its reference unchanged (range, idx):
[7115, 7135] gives -1.2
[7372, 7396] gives -0.6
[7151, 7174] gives -0.9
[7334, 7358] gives -1.0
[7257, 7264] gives -0.6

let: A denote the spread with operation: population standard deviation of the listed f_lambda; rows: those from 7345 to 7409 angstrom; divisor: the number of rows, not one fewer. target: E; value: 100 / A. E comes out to 463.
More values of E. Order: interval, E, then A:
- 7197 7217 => 777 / 0.129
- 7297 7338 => 580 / 0.172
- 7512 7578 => 957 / 0.105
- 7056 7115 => 525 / 0.190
